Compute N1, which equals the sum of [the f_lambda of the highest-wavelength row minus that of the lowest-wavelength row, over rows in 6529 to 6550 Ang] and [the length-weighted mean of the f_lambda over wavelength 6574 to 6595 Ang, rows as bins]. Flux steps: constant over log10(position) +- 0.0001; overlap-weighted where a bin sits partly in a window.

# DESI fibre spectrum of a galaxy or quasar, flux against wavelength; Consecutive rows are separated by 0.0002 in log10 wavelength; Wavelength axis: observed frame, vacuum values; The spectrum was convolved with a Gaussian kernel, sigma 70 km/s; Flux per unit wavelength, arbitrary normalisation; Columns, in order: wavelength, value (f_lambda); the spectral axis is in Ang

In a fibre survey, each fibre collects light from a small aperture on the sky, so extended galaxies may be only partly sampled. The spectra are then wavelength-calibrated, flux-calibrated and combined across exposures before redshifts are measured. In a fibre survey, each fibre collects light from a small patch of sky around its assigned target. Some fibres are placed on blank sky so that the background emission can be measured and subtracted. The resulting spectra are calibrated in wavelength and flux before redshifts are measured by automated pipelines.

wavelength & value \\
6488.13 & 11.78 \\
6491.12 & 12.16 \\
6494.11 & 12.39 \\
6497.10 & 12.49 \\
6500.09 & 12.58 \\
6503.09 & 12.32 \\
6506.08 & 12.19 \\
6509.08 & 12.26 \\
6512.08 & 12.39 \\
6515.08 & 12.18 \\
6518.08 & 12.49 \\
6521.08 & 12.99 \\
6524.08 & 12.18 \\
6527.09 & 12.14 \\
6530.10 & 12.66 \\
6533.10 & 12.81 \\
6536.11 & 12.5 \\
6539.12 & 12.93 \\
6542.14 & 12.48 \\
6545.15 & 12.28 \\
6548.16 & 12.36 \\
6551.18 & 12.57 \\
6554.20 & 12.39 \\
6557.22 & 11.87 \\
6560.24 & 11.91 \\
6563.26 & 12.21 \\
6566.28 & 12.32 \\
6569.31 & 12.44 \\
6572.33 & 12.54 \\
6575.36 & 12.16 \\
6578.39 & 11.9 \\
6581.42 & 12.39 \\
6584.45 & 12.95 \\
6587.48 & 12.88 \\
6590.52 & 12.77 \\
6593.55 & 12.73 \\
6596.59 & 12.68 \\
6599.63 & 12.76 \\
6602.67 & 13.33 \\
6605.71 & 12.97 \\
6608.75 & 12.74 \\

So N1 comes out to 12.2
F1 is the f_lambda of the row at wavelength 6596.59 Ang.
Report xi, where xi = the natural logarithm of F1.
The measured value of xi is 2.54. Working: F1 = 12.68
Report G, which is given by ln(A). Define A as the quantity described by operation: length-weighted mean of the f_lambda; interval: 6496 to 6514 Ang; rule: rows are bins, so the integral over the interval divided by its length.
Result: 2.51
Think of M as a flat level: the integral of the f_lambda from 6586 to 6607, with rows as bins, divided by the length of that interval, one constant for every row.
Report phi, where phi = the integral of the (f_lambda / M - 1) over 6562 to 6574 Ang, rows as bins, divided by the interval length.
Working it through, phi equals -0.038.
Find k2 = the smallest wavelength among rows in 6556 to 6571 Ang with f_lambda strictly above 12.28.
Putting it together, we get 6566.28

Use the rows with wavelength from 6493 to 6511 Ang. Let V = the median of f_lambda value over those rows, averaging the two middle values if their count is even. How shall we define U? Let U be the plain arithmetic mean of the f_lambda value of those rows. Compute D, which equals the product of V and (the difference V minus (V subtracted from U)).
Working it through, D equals 152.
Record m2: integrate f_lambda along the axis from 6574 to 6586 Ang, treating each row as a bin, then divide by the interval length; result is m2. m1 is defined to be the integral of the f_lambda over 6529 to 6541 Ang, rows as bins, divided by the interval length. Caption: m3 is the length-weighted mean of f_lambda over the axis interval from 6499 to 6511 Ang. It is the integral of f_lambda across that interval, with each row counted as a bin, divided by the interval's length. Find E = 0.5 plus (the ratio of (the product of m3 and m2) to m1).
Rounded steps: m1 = 12.7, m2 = 12.4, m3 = 12.33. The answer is 12.5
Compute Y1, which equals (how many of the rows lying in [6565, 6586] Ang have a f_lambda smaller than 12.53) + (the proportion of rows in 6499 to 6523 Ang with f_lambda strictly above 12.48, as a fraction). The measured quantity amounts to 5.4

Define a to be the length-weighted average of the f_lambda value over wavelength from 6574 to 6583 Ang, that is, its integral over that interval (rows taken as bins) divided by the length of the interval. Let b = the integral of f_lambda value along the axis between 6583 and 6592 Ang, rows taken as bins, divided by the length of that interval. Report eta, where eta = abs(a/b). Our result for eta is 0.945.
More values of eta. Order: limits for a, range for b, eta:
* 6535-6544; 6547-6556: 1.017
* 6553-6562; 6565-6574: 0.970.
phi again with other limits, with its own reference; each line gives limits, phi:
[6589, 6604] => -0.002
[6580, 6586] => -0.015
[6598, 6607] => 0.011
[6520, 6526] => -0.027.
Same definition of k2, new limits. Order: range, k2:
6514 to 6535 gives 6518.08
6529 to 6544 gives 6530.10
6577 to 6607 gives 6581.42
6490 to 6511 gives 6494.11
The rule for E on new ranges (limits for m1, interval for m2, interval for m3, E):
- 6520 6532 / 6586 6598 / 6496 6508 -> 13.2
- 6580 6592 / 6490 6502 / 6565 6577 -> 12.5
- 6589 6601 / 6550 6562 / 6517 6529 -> 12.4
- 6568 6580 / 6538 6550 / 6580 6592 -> 13.5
